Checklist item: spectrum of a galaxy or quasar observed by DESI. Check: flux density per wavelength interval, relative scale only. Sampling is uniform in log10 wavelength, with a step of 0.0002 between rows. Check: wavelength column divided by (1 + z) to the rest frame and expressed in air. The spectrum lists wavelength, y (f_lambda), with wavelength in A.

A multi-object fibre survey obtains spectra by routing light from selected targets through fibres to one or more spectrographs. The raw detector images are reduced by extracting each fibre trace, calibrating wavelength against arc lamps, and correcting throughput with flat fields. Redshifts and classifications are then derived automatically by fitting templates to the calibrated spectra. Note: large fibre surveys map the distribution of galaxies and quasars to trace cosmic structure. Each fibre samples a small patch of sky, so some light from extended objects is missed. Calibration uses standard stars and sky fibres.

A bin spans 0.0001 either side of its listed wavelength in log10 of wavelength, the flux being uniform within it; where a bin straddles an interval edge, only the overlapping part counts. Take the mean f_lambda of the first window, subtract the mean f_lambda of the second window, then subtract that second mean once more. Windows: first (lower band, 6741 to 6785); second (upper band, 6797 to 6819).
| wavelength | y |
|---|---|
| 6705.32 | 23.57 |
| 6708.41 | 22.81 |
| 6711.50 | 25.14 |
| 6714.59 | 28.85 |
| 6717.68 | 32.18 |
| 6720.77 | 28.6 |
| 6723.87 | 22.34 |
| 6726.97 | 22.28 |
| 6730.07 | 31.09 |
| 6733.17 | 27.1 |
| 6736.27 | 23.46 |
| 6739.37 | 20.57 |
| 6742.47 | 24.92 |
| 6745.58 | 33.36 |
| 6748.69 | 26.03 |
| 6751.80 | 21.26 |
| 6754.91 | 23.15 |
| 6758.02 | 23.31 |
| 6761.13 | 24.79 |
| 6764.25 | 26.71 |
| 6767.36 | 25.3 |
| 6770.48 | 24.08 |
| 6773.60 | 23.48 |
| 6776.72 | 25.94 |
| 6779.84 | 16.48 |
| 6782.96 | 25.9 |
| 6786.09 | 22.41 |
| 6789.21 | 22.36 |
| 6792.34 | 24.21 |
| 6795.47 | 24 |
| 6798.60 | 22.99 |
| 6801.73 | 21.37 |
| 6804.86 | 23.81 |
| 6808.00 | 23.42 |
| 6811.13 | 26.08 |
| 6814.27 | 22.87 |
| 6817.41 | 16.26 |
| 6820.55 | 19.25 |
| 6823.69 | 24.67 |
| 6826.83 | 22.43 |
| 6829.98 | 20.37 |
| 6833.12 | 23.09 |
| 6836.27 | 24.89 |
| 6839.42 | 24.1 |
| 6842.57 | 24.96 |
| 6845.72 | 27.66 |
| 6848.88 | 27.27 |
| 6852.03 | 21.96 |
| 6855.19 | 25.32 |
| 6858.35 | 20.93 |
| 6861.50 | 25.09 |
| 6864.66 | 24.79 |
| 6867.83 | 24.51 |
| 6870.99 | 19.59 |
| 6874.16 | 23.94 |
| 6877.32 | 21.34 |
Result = -20.2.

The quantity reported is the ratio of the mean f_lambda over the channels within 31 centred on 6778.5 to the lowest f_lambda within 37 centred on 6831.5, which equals 1.46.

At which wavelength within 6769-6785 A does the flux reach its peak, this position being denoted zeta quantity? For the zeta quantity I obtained 6776.72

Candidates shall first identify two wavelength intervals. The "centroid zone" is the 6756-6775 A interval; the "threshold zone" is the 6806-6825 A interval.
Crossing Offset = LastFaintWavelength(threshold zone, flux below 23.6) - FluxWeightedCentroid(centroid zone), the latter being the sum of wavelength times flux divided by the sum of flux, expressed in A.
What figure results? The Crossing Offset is 54.8 A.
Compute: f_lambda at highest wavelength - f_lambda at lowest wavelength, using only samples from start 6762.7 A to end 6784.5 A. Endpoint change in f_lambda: -1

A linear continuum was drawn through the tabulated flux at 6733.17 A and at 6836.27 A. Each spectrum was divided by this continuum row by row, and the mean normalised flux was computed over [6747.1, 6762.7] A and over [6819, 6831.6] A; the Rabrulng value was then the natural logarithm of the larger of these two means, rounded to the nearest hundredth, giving -0.12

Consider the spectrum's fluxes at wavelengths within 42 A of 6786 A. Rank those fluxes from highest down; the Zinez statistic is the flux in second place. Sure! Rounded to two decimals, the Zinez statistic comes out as 26.71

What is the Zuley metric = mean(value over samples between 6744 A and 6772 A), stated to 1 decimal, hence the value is 25.3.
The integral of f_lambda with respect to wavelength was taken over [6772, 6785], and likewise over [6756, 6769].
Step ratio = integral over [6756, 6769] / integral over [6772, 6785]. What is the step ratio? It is 1.09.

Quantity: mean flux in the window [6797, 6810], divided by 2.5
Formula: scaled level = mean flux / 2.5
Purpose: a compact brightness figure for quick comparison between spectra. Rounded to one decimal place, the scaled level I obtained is 9.2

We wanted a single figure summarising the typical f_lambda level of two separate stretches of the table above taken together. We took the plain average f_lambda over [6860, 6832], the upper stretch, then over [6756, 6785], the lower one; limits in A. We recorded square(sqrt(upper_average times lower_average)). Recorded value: 587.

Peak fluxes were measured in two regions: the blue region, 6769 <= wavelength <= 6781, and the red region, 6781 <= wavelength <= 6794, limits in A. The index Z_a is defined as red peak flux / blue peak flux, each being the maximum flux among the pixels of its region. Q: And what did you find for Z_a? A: 1.00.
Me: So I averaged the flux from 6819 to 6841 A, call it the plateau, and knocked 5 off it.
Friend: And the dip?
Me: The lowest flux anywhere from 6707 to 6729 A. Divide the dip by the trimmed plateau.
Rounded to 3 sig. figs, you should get 1.26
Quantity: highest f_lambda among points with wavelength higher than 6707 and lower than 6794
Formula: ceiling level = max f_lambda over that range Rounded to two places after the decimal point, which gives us 33.36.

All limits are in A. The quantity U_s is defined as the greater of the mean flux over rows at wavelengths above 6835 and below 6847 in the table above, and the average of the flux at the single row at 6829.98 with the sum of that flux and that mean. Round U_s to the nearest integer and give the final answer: 33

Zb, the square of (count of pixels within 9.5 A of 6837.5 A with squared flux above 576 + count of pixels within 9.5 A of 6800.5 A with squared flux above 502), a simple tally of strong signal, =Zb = 81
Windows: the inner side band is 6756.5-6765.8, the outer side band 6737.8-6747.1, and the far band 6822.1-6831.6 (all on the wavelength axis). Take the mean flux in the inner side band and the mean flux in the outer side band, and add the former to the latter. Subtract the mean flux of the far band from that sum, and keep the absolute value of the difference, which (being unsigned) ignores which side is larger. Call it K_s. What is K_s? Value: 28.7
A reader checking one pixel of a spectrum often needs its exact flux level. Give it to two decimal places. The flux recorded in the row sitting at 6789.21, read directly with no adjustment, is 22.36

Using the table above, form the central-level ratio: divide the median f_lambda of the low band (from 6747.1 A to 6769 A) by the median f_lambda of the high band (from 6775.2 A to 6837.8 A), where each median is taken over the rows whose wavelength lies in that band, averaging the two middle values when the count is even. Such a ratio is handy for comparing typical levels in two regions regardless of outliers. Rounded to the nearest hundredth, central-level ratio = 1.08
